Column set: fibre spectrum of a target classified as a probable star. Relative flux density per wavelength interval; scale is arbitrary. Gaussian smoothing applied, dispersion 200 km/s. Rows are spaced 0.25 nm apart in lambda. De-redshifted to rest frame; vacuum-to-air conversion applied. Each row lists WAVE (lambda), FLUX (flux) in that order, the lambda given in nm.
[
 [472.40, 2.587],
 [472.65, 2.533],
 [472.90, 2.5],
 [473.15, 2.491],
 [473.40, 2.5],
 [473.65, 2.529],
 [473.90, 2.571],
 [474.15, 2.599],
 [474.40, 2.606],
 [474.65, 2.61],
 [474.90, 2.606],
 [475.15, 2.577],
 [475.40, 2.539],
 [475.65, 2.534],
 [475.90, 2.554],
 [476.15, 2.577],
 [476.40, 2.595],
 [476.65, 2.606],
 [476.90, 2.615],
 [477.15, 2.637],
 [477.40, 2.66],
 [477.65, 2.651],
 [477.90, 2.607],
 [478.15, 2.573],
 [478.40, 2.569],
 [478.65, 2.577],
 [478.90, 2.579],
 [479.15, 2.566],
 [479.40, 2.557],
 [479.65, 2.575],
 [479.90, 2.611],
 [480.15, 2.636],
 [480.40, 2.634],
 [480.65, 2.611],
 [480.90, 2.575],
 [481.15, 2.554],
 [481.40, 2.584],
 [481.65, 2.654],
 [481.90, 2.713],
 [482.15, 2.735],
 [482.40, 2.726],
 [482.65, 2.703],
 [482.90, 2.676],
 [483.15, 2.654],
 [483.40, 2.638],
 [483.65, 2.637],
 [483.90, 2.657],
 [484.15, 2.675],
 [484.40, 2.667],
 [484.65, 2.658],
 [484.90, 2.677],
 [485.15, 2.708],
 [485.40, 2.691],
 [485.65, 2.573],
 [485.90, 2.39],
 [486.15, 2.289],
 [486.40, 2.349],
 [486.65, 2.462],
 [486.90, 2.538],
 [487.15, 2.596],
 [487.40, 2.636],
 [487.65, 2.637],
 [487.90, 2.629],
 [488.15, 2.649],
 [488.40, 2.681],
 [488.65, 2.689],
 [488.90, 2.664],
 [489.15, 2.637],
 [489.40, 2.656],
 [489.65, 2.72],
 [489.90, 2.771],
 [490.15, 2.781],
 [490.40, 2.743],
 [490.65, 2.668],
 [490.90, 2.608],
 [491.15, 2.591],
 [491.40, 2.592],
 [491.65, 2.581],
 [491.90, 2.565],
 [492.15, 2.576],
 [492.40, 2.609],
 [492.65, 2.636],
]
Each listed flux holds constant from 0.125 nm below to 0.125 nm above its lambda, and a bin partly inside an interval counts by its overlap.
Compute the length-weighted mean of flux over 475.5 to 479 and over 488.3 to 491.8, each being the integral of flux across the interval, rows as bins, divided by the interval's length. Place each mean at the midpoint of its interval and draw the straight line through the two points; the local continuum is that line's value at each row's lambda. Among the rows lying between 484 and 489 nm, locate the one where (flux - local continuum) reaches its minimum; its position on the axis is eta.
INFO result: 486.15 nm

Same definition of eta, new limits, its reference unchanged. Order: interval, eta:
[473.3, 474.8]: 473.40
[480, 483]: 481.15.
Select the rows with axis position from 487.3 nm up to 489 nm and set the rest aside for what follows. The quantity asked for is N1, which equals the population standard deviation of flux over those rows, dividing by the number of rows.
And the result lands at 0.022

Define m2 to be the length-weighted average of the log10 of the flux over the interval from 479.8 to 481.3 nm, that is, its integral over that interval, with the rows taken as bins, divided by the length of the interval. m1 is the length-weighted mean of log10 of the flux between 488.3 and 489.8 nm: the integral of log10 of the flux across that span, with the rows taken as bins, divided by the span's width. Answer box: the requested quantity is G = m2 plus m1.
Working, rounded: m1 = 0.4275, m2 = 0.415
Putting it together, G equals 0.843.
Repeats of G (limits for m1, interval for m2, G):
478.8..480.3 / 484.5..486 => 0.831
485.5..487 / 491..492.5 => 0.799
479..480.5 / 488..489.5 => 0.839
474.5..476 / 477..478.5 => 0.828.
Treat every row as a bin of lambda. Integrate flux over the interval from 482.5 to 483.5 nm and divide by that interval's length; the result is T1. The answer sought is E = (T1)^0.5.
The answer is 1.63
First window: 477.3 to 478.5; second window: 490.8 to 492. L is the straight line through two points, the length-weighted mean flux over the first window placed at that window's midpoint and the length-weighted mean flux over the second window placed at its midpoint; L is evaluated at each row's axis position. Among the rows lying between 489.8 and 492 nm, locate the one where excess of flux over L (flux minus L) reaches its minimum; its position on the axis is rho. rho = 491.90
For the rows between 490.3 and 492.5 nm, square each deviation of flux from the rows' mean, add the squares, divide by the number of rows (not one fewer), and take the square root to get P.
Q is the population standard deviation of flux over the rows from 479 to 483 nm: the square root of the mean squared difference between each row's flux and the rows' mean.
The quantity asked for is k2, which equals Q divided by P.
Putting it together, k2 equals 1.1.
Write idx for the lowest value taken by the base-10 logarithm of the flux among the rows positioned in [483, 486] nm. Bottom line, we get 0.378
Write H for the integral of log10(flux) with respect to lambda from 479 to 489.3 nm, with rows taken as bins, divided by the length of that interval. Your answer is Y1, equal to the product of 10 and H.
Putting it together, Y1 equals 4.17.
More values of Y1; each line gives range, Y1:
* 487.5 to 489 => 4.24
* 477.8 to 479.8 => 4.11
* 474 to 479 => 4.14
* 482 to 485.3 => 4.28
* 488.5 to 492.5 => 4.24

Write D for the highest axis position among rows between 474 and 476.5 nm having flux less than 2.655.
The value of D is 476.40 nm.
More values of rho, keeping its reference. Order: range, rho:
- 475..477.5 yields 475.65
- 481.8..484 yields 483.65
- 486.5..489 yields 486.65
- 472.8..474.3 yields 473.15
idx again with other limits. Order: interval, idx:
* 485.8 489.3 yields 0.360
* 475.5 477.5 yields 0.404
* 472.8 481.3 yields 0.396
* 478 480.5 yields 0.408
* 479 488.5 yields 0.360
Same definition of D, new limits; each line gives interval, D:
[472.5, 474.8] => 474.65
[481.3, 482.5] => 481.65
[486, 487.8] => 487.65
